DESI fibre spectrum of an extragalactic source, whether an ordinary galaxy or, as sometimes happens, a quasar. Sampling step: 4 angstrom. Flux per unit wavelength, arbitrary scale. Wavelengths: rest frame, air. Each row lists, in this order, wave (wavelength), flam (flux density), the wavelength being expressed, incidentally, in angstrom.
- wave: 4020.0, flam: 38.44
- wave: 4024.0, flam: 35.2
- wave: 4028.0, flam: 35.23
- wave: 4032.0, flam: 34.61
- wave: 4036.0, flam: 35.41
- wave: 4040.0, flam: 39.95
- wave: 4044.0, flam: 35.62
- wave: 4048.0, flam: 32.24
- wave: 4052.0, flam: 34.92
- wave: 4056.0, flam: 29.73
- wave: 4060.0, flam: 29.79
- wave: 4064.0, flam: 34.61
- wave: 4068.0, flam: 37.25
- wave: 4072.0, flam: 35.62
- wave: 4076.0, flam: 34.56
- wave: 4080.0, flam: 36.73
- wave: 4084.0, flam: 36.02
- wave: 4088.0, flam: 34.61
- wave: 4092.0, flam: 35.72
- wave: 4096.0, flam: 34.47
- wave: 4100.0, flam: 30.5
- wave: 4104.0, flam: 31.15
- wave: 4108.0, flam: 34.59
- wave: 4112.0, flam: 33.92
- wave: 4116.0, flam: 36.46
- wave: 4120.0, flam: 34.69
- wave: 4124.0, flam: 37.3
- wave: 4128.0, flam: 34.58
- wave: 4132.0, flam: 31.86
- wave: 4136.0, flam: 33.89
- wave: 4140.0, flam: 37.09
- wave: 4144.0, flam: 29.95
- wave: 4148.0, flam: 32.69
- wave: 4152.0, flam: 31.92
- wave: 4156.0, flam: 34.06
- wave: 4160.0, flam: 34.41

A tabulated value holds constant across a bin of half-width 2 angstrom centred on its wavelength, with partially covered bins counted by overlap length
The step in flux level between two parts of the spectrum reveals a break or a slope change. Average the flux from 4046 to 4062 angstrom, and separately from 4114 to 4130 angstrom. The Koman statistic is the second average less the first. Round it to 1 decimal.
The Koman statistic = 4.1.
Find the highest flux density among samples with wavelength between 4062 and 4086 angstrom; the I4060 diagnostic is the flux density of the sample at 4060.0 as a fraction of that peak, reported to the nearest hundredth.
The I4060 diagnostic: 0.80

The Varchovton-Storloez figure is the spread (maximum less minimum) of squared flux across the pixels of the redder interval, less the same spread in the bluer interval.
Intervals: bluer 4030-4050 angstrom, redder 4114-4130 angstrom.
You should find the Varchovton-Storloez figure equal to -361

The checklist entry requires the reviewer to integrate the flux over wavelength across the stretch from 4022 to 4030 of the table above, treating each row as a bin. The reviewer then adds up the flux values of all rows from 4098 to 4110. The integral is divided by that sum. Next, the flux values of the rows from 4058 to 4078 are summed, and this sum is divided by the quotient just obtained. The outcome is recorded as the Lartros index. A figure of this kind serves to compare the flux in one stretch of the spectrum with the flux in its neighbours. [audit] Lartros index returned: 59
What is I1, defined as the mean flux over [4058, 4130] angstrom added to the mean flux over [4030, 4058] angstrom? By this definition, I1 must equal 69.2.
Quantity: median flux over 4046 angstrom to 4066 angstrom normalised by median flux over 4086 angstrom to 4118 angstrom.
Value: 0.93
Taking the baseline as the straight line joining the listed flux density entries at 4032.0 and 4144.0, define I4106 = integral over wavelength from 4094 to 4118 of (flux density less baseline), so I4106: 48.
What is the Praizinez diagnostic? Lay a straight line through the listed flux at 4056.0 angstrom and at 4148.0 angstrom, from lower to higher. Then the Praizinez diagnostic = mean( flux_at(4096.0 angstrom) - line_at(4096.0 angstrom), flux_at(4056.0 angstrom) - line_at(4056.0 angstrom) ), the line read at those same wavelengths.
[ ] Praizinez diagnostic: 1.7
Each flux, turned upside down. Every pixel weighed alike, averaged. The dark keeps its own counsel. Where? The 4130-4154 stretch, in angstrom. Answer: 0.0305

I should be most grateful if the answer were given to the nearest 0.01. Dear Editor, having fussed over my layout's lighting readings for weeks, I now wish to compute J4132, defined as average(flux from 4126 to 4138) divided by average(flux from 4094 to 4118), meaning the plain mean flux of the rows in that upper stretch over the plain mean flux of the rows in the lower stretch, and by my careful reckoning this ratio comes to 1.00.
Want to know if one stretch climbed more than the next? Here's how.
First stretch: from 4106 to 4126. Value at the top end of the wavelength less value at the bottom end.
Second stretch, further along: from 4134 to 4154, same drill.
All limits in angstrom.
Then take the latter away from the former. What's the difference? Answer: 4.7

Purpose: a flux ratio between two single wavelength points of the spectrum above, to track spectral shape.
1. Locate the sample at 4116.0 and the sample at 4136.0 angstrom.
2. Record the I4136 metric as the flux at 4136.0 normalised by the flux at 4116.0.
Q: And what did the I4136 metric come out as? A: 0.93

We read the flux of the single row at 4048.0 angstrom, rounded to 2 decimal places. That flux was 32.24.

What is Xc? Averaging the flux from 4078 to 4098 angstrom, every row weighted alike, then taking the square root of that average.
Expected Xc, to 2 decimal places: 5.96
